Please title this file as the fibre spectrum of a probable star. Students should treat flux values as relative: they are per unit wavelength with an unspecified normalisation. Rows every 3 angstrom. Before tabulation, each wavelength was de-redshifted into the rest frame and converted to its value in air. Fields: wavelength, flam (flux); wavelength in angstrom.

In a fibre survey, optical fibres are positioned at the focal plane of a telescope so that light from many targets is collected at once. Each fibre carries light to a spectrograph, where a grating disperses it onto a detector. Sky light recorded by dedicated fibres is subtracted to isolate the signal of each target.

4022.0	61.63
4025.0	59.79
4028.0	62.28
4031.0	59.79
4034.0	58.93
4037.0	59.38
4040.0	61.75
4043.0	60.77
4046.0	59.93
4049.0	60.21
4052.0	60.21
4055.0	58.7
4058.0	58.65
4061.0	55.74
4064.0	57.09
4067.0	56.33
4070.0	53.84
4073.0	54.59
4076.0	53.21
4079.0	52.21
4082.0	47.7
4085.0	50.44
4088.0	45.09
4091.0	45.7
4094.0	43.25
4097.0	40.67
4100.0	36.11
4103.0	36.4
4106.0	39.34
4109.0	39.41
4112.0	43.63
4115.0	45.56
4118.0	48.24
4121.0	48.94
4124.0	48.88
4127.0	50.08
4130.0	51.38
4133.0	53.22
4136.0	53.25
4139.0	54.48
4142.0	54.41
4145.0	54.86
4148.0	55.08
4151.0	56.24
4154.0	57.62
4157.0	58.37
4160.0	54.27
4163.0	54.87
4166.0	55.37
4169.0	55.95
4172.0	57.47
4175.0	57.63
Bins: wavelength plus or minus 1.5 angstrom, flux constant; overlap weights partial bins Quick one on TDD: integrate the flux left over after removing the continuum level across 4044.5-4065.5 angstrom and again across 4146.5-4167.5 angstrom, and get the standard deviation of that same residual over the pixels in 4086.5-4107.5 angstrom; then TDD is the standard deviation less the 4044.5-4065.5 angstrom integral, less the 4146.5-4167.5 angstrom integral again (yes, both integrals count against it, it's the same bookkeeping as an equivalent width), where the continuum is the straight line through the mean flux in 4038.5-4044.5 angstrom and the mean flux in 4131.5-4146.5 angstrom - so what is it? -31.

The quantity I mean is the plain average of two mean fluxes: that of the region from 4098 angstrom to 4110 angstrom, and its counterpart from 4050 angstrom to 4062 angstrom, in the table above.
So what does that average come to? 48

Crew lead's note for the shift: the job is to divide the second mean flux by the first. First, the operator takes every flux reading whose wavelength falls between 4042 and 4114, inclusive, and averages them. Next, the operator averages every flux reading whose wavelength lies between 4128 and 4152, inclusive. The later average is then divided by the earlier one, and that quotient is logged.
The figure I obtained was 1.07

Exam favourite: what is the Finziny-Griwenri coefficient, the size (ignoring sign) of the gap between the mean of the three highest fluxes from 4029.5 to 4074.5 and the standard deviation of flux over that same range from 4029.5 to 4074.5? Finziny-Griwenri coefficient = 59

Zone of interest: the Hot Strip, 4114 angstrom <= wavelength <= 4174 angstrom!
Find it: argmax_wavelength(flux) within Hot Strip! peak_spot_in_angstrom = 4157.0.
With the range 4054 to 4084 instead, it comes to 4055.0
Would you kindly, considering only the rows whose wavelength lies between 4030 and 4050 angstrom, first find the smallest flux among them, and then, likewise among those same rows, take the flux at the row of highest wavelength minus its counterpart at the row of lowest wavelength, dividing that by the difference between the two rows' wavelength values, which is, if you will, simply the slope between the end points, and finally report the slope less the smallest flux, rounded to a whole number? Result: -59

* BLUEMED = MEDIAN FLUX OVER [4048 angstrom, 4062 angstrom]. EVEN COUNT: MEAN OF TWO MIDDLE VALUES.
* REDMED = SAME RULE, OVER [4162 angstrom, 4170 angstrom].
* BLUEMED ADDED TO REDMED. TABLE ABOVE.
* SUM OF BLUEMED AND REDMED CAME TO 114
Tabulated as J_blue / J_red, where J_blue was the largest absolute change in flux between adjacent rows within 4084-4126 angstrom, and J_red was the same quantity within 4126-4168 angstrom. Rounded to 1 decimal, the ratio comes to 1.3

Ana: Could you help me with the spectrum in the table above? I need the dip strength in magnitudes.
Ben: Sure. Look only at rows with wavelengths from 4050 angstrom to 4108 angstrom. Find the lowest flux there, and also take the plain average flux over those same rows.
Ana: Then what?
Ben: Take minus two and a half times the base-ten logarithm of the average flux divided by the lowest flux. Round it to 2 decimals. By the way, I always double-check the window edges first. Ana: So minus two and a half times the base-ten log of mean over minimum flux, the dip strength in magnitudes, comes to -0.35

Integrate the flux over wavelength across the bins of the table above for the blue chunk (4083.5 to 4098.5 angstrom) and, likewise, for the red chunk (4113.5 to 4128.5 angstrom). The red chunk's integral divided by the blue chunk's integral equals 1.07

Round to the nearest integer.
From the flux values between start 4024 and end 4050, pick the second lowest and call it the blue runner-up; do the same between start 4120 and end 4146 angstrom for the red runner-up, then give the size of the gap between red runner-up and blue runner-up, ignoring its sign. 10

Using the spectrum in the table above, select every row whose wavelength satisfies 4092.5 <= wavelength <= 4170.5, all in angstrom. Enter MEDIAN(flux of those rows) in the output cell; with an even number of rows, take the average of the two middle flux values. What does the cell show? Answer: 52.3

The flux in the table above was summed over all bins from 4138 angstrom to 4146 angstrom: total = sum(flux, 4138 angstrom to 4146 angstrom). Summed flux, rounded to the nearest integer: 164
